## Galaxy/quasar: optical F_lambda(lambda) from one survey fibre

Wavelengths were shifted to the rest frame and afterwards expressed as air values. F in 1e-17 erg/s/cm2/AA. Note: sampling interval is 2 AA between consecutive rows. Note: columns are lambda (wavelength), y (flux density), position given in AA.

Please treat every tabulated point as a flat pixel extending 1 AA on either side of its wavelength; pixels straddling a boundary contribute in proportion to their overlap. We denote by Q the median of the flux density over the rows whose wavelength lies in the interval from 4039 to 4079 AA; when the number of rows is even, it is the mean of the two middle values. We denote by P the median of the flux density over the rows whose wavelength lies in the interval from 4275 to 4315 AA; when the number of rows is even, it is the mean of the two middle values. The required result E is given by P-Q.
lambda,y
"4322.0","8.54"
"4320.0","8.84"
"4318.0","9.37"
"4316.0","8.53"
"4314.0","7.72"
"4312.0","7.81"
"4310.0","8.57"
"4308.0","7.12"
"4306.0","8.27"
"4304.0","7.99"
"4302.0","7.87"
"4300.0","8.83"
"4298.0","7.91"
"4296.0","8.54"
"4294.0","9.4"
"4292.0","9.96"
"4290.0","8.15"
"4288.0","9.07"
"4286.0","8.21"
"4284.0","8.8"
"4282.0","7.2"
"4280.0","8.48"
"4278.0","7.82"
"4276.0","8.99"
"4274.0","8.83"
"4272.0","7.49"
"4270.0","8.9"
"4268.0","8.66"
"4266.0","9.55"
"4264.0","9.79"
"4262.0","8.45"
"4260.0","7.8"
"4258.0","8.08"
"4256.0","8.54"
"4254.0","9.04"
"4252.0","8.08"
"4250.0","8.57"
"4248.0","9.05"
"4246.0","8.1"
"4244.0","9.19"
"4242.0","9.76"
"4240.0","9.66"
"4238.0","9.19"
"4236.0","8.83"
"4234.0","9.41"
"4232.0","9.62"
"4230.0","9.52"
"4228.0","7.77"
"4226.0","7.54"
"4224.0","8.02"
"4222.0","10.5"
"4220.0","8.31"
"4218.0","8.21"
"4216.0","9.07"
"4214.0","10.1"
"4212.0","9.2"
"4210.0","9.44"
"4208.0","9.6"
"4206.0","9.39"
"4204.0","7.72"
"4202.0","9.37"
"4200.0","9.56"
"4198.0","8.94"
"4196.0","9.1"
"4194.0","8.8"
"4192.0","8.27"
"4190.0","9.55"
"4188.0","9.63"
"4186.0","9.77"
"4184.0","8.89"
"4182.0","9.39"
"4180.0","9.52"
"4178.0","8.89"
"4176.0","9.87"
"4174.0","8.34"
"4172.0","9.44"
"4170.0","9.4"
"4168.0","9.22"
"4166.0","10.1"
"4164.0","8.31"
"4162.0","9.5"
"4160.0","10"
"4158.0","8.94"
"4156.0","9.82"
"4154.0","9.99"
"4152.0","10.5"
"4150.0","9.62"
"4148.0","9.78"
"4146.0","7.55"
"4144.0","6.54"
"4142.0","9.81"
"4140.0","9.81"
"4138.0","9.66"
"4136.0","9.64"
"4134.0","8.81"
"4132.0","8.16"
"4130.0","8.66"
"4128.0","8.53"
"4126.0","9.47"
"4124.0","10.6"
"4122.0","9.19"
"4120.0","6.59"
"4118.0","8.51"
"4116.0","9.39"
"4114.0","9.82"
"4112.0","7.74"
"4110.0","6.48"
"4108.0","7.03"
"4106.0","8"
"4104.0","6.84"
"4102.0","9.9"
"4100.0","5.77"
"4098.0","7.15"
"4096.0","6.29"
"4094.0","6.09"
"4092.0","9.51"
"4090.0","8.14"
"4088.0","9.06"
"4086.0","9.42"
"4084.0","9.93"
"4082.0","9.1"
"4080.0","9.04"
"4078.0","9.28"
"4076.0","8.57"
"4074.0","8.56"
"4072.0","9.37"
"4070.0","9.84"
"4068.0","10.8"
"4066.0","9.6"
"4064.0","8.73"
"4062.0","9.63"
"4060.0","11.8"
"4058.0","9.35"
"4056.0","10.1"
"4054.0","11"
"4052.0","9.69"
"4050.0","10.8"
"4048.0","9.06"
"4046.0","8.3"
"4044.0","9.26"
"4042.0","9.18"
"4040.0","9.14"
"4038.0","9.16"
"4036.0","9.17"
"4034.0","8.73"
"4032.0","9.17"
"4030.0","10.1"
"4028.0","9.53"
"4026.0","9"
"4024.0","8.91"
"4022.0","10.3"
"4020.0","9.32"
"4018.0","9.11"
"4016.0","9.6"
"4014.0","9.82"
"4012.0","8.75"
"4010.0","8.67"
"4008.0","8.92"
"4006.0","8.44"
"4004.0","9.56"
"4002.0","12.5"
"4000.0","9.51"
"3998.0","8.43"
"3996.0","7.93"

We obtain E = -1.1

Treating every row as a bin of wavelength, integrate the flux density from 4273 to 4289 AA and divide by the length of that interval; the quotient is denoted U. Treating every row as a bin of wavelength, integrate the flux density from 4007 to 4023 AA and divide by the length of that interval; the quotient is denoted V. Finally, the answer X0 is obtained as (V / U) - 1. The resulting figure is 0.11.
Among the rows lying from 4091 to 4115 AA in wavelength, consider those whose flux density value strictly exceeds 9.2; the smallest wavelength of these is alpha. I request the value 4092.0 AA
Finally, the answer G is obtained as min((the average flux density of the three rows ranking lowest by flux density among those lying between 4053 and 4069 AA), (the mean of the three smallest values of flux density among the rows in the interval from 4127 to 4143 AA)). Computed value 8.45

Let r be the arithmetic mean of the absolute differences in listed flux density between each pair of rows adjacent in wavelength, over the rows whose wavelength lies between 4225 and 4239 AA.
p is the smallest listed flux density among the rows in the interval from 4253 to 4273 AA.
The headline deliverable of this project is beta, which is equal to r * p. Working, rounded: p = 7.49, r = 0.54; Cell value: 4.0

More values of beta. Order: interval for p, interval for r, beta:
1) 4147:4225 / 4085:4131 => 10.9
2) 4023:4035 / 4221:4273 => 6.0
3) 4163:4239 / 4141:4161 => 8.5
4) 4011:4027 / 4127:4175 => 6.9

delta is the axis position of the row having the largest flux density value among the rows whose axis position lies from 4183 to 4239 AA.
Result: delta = 4222.0 AA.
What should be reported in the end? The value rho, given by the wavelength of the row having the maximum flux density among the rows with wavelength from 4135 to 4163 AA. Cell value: 4152.0 AA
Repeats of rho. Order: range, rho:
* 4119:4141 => 4124.0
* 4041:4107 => 4060.0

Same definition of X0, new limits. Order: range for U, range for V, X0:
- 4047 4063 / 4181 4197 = -0.10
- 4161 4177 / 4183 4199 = -0.02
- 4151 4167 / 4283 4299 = -0.09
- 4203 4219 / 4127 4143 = 0.00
